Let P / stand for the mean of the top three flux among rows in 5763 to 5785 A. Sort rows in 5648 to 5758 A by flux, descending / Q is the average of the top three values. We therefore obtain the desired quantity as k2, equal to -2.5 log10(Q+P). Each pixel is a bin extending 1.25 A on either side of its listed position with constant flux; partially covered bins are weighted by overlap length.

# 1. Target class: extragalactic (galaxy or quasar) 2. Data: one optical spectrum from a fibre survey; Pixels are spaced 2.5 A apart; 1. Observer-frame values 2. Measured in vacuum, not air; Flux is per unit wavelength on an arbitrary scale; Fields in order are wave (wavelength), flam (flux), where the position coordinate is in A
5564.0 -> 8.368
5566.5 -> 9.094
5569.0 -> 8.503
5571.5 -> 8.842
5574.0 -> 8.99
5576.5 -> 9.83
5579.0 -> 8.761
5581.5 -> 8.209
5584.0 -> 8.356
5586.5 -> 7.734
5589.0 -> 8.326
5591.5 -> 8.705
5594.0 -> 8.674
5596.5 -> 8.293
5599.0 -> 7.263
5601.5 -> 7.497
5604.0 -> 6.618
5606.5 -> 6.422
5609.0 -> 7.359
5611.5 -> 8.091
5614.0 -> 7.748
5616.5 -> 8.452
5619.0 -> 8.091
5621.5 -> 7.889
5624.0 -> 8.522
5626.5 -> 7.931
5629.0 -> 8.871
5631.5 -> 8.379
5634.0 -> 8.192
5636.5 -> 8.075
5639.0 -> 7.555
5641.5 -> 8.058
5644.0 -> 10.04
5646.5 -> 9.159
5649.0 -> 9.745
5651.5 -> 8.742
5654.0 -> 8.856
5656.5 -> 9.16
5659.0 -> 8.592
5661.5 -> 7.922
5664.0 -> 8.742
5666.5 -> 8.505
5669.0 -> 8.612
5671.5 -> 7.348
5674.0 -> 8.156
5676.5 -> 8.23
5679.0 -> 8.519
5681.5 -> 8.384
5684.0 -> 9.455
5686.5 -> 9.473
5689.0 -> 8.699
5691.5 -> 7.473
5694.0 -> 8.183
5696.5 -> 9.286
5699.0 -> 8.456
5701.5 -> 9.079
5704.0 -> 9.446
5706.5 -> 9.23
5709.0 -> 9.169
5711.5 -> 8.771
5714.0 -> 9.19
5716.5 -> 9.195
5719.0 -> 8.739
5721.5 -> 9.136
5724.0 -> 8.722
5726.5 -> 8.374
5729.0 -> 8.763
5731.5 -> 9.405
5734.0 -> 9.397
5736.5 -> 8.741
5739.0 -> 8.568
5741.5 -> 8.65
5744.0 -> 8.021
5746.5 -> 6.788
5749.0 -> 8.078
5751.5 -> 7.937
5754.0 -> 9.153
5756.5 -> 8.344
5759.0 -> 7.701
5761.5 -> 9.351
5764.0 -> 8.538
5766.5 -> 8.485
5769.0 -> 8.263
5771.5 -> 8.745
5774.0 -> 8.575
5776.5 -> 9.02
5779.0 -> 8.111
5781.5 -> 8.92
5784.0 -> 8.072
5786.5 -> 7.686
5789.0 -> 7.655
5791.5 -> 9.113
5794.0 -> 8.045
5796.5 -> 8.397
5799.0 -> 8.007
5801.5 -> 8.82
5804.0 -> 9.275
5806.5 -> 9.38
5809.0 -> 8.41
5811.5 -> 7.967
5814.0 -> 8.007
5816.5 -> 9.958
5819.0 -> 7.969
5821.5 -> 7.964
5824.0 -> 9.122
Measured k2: -3.17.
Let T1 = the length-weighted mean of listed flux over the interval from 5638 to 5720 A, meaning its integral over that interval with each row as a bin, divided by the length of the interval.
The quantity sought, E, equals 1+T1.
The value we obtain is 9.74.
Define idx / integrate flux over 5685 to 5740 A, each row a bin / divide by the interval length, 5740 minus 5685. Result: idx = 8.9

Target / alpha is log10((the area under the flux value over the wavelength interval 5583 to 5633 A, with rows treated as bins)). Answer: 2.60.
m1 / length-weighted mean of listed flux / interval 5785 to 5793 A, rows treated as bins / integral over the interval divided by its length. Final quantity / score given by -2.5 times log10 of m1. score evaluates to -2.28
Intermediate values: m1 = 8.1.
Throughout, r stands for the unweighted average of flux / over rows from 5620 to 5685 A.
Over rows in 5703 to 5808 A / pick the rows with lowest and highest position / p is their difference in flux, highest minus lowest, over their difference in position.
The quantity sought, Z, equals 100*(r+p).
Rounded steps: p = -0.001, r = 8.52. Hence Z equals 852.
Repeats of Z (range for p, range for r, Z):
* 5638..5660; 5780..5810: 853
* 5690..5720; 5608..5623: 798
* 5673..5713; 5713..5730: 889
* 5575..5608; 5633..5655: 860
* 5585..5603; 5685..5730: 884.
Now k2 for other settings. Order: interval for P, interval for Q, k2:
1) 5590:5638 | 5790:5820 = -3.16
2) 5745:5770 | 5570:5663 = -3.19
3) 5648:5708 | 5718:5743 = -3.19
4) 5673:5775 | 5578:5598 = -3.15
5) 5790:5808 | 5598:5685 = -3.20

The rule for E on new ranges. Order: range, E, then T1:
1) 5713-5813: 9.54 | 8.54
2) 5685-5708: 9.82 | 8.82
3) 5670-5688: 9.51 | 8.51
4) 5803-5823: 9.61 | 8.61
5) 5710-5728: 9.88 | 8.88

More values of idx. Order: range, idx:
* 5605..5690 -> 8.4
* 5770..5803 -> 8.4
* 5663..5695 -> 8.4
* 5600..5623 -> 7.6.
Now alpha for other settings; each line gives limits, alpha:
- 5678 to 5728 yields 2.65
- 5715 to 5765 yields 2.63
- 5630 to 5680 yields 2.63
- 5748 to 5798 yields 2.62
